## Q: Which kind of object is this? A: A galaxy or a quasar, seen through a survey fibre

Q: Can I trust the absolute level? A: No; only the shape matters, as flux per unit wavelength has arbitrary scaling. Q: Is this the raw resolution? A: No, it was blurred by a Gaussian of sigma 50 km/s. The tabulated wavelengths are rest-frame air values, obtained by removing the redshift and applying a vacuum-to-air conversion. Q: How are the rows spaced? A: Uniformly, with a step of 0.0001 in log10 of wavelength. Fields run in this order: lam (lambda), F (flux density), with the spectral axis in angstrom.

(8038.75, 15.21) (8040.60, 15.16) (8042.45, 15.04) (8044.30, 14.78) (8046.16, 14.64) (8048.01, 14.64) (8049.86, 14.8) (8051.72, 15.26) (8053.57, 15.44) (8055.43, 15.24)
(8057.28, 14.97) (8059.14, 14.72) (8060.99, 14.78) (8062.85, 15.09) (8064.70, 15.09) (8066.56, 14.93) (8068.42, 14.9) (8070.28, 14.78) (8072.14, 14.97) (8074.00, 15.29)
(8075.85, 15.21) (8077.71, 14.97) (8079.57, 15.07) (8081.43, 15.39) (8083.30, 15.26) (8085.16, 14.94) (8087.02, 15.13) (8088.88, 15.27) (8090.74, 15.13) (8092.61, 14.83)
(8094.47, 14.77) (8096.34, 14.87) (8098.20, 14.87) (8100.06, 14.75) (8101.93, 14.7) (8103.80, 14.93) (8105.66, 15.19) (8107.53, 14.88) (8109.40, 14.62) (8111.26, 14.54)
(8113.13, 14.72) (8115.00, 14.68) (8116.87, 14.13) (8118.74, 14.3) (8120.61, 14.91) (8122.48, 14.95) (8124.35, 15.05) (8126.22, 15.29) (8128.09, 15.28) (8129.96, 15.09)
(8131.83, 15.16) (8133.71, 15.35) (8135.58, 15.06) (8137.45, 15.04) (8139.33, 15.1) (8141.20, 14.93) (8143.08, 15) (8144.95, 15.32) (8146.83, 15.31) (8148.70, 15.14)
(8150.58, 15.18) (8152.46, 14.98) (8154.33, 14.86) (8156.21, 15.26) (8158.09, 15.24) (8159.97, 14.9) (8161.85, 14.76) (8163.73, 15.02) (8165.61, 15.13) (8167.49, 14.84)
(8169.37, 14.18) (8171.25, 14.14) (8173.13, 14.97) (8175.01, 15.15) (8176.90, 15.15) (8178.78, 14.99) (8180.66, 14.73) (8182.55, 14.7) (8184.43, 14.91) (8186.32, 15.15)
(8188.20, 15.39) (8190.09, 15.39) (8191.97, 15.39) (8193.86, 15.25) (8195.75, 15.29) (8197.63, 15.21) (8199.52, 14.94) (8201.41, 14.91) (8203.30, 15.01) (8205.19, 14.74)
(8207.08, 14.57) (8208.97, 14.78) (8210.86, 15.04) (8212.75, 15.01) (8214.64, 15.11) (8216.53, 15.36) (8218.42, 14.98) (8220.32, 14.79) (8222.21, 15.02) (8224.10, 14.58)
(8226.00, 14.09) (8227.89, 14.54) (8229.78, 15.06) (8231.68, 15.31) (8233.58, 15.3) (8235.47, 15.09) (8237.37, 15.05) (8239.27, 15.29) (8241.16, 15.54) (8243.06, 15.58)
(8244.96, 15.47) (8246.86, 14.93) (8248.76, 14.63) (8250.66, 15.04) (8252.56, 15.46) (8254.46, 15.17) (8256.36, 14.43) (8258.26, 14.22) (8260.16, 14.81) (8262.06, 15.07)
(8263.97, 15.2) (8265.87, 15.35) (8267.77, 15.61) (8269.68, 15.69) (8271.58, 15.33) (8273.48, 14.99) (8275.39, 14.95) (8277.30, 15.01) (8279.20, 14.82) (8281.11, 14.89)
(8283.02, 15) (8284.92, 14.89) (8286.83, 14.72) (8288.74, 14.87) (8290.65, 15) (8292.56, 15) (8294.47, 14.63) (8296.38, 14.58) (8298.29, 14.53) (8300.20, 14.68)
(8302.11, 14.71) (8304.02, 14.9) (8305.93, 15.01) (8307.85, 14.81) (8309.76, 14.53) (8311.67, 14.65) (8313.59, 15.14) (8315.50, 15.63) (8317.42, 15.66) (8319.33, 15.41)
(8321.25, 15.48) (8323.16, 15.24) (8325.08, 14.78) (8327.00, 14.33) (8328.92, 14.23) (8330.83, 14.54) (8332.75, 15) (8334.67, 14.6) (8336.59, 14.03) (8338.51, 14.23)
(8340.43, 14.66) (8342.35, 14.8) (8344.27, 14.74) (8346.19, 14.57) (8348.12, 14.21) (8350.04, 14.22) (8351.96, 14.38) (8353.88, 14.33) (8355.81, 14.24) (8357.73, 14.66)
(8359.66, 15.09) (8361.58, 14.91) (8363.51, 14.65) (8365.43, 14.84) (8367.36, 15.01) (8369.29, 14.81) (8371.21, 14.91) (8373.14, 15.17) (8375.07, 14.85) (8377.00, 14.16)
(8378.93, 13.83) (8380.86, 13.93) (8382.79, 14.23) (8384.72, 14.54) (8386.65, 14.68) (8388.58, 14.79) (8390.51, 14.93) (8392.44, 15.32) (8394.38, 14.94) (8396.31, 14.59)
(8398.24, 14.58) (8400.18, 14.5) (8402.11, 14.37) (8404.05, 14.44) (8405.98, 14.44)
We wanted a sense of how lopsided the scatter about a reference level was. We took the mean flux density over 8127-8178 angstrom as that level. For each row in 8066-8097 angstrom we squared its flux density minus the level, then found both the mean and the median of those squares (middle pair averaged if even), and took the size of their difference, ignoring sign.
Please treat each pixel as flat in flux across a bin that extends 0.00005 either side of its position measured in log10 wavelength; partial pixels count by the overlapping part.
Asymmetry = 0.013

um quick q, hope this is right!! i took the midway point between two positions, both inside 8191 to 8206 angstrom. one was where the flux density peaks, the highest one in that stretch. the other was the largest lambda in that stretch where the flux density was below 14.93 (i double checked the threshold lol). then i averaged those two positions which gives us 8198.6 angstrom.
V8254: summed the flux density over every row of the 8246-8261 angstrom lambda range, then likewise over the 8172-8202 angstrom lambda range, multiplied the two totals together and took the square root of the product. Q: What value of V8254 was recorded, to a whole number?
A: 169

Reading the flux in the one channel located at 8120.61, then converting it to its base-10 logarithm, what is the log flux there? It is 1.17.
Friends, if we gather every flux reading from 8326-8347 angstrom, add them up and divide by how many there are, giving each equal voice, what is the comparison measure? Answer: 14.5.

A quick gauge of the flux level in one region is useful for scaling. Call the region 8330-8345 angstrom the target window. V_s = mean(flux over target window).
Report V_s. 14.6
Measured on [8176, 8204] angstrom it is 15.1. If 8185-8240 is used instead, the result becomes 15.0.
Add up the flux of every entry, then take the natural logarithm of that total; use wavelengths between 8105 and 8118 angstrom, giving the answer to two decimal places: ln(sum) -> 4.63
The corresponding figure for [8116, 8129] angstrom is 4.64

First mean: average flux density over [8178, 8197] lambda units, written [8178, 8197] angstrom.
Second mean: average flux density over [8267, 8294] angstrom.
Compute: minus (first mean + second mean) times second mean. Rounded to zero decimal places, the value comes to -454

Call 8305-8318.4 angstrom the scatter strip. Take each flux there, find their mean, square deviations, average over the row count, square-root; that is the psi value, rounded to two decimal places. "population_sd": 0.41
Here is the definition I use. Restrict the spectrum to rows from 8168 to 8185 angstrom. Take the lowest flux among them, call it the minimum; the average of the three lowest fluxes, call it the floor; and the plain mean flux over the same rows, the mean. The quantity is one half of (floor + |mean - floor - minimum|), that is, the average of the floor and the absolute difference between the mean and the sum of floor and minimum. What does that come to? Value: 14.0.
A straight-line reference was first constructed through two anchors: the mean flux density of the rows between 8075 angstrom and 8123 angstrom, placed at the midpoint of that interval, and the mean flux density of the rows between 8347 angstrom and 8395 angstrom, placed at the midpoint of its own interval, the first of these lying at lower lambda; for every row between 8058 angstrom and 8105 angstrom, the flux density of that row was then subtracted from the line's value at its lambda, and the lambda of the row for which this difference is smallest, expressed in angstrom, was 8081.43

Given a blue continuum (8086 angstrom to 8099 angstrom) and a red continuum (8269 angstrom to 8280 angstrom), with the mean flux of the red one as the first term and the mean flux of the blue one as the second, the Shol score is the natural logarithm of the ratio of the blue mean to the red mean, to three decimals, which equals -0.010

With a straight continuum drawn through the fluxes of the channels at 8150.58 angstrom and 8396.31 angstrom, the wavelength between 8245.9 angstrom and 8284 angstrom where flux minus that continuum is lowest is 8258.26 angstrom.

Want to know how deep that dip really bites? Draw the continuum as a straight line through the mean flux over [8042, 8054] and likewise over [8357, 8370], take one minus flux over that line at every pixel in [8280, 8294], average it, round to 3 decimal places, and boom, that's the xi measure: -0.002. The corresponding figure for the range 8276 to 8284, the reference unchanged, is -0.004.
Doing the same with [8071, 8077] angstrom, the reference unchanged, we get -0.015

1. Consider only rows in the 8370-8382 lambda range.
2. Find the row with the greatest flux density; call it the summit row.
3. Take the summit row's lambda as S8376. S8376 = 8373.14 angstrom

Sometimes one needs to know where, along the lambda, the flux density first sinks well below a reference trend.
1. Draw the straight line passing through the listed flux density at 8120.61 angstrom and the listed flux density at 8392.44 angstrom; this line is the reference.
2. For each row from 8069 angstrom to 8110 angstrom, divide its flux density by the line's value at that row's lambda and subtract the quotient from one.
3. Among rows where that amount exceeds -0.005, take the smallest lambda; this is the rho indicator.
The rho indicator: 8070.28 angstrom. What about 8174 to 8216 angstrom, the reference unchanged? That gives 8178.78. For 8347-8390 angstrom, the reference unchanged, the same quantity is 8348.12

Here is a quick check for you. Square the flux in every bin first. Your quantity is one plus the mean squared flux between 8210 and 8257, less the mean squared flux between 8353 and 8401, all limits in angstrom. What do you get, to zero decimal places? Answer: 12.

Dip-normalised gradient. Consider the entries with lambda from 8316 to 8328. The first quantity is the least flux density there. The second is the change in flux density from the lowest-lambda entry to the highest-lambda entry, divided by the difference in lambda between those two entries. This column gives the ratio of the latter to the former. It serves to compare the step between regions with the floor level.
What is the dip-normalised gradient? -0.0097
